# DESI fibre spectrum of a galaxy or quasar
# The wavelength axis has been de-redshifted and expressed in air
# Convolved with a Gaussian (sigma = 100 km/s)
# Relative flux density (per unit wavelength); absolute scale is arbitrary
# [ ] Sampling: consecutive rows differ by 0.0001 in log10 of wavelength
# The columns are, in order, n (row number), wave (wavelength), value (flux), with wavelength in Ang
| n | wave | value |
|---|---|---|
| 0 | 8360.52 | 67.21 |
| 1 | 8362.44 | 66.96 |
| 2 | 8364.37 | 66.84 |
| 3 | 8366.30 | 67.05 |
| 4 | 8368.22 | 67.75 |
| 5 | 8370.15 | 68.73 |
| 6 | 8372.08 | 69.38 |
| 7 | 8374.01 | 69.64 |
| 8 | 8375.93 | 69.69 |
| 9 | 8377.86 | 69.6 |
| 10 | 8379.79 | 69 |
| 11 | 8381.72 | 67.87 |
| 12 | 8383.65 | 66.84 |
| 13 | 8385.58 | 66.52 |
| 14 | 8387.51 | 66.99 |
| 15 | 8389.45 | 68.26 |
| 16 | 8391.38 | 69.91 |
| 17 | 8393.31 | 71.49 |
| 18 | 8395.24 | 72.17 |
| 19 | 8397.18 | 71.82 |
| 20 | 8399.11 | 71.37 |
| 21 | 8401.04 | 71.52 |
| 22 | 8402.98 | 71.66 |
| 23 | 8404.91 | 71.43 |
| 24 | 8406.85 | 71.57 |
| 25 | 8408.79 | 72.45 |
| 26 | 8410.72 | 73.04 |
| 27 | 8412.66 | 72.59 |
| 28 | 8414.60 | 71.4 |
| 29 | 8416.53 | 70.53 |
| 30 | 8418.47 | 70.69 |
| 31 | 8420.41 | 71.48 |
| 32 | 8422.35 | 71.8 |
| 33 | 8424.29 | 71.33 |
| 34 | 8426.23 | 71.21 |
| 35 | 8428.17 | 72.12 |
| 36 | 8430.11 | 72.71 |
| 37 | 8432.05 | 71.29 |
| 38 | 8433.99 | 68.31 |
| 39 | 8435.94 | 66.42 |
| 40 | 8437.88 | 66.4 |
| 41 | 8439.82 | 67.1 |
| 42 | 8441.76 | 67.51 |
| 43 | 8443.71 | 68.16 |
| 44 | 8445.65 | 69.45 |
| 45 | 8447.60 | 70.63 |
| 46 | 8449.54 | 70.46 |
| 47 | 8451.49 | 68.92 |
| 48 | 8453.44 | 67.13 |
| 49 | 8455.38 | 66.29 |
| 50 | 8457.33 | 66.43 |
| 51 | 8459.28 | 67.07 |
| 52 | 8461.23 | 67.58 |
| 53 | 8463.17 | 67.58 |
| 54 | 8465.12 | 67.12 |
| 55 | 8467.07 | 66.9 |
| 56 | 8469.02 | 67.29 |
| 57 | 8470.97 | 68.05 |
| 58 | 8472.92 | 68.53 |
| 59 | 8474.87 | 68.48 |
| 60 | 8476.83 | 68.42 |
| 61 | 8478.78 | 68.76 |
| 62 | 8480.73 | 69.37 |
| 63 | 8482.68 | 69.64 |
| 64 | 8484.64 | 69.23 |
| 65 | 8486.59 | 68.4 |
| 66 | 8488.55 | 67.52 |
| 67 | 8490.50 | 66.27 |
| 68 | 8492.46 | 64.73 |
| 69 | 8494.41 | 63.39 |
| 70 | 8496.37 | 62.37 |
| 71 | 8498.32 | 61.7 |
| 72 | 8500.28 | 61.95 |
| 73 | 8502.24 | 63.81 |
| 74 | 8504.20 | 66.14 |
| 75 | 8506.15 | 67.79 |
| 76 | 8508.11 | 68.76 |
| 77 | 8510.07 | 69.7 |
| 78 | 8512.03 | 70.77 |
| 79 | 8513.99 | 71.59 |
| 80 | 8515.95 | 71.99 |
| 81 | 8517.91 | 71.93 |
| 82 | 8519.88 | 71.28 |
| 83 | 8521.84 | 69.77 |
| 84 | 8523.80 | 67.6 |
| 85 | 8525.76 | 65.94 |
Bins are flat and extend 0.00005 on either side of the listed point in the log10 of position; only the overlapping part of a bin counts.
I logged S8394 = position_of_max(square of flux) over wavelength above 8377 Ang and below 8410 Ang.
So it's 8408.79 Ang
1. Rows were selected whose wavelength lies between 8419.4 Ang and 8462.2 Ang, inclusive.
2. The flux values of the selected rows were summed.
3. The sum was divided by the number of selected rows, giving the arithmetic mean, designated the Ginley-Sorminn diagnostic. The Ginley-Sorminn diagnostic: 69.08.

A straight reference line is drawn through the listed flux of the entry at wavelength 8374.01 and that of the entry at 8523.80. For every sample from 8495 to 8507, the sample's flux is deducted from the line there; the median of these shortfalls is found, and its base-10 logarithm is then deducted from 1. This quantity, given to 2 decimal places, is 0.31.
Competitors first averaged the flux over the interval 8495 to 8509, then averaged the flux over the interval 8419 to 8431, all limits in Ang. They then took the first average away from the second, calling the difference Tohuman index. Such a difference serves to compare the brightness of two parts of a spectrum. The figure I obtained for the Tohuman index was 7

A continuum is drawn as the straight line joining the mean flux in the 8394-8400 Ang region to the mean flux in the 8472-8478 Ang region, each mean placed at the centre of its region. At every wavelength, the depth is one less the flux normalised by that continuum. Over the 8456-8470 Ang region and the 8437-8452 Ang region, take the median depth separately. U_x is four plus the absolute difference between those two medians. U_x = 4.010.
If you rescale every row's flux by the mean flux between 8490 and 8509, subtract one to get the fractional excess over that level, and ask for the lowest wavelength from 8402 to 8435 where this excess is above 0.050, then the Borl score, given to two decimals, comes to 8402.98 Ang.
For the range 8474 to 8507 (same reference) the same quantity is 8474.87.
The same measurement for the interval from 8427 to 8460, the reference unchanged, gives 8428.17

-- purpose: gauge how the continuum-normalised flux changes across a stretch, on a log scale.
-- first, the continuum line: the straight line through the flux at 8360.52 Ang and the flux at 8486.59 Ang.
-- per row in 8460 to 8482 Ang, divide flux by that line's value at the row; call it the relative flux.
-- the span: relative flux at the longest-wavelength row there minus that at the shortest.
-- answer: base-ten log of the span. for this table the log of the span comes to -1.63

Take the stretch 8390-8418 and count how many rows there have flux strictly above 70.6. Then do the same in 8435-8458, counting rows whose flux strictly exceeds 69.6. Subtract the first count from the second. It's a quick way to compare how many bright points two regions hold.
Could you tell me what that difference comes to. -10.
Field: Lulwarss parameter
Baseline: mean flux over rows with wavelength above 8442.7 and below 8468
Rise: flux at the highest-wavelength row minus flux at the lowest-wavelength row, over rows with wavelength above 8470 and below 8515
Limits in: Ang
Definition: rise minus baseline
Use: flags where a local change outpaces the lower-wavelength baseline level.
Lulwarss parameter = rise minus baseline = -64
